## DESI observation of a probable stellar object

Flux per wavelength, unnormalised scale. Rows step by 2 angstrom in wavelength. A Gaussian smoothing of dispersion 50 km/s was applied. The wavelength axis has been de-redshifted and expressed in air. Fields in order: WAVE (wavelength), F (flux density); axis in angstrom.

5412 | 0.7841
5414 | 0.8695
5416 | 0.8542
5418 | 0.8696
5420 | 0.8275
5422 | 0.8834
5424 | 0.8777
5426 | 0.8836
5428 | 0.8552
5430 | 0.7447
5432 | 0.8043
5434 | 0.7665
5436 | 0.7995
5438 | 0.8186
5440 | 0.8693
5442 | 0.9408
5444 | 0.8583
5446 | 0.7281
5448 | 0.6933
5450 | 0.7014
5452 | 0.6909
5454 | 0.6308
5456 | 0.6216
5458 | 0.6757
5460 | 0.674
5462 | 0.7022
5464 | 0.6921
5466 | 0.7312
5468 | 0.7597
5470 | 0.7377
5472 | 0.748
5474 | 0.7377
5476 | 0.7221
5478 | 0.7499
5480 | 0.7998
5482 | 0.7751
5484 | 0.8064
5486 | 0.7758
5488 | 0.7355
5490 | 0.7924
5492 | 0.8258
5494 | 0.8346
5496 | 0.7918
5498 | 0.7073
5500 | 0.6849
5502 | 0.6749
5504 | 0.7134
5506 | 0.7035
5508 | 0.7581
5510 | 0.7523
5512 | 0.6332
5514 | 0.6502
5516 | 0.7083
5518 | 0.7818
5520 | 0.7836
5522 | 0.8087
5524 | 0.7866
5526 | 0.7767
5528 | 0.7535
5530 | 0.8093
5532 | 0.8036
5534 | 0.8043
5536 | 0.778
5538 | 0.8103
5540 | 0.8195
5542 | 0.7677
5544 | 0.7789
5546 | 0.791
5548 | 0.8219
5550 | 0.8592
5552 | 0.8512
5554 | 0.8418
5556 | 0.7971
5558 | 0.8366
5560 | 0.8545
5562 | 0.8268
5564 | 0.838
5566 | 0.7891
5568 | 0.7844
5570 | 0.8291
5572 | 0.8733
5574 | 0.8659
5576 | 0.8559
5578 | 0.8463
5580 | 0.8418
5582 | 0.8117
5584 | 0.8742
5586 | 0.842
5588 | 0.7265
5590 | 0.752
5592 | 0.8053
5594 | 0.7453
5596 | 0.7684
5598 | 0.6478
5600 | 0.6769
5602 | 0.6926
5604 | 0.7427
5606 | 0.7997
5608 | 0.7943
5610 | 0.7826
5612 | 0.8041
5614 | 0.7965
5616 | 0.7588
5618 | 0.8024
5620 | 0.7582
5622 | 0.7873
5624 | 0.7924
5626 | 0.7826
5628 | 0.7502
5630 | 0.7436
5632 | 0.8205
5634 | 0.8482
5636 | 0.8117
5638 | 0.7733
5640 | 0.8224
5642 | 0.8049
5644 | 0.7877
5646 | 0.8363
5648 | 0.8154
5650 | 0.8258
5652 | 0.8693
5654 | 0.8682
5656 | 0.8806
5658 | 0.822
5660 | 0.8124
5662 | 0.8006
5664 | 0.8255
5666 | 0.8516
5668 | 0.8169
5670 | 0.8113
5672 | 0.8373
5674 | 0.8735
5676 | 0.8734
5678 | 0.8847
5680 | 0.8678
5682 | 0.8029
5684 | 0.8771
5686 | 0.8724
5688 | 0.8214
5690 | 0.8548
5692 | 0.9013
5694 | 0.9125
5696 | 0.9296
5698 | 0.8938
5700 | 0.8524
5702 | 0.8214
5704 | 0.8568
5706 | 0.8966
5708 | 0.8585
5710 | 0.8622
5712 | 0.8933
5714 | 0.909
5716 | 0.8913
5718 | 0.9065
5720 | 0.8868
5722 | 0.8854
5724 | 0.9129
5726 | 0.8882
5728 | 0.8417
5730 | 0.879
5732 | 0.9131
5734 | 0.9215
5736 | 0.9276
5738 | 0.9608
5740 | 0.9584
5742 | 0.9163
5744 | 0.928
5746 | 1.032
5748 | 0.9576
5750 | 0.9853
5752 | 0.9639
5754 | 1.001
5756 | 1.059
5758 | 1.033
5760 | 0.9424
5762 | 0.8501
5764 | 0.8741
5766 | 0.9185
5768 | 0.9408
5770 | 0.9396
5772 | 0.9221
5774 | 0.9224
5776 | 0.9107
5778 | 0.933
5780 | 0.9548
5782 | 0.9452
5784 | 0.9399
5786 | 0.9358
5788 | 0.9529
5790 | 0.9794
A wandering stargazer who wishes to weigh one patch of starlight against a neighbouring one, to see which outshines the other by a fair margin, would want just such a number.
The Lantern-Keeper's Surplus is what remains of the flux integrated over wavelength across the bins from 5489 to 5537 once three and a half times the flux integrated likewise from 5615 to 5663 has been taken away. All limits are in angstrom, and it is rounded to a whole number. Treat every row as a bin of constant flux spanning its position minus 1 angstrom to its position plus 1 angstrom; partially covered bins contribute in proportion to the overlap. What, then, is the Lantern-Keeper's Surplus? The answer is -99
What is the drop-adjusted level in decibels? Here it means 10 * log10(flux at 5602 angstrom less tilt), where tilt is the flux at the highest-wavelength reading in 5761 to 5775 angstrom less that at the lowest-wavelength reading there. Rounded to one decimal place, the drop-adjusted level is -2.1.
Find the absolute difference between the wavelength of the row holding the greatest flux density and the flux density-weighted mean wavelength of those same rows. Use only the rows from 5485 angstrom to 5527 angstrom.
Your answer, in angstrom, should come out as 11.9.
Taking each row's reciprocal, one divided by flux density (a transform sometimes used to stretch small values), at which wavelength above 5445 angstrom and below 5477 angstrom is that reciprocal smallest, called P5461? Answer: 5468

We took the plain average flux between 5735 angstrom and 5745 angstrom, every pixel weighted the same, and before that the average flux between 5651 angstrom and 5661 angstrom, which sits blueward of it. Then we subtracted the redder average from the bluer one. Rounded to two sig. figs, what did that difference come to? -0.088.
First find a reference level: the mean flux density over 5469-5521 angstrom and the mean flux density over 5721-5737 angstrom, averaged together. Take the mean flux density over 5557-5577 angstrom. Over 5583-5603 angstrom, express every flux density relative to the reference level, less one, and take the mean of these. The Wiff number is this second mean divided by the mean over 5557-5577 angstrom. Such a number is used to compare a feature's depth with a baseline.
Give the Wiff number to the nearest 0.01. -0.10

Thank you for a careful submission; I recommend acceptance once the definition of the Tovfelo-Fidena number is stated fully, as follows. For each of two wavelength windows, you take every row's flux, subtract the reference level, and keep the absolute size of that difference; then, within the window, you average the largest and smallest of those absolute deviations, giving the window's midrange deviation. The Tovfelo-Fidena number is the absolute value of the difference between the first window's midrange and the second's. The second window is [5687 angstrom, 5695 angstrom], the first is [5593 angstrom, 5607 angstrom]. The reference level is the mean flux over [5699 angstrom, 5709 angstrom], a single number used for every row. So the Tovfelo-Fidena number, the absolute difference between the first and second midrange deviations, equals 0.10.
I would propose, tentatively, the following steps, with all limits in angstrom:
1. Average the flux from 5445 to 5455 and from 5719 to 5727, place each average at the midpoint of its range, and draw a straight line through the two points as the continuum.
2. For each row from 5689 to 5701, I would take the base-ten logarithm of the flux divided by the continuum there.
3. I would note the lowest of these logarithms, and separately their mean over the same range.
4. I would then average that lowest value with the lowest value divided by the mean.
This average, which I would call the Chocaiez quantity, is -0.68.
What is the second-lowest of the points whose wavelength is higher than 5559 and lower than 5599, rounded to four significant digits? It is 0.7265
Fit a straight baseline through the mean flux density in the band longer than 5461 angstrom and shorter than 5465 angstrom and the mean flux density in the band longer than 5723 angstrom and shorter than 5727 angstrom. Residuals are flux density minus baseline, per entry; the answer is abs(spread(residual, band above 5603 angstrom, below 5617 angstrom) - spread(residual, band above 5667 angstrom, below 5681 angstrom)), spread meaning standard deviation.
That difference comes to 0.004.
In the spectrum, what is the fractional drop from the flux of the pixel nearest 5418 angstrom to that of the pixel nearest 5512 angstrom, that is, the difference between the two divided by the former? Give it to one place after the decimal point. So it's 0.3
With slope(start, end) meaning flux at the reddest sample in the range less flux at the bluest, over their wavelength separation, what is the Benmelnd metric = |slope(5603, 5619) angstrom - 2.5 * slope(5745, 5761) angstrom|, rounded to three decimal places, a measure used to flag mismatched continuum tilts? 0.020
